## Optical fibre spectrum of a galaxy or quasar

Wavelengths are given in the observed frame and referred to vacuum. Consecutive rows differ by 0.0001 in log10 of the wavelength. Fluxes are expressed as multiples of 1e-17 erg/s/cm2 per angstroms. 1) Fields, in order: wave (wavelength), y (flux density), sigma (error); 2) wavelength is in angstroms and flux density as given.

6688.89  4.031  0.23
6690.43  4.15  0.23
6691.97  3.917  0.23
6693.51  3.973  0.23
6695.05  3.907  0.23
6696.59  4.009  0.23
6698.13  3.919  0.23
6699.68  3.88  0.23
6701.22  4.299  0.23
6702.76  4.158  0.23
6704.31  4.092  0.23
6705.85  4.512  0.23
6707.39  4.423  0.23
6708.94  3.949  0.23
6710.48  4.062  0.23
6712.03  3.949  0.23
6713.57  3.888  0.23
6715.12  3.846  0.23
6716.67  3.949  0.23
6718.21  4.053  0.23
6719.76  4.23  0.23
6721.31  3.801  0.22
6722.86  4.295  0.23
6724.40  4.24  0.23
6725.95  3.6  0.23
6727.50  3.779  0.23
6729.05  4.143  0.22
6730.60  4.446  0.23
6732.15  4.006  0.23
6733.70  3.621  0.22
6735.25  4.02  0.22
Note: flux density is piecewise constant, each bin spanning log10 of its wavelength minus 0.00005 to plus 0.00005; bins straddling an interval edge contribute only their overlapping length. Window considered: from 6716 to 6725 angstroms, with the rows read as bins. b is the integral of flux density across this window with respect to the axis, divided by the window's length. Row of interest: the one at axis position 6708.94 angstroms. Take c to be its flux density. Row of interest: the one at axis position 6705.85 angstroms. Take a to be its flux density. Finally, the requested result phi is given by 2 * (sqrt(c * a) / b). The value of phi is 2.06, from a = 4.512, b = 4.10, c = 3.949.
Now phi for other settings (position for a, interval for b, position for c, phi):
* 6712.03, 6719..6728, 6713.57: 1.96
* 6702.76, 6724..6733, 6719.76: 2.09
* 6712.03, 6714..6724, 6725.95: 1.87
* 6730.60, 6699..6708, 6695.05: 1.97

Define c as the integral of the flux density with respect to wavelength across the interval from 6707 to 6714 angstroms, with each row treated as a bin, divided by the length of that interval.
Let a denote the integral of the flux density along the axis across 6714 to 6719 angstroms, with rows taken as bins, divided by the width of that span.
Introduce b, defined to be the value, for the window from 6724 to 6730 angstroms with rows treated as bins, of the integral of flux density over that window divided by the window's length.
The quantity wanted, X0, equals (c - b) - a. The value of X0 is -3.8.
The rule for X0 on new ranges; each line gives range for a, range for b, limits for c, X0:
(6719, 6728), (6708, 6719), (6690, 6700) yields -4.0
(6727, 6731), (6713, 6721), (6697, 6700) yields -4.2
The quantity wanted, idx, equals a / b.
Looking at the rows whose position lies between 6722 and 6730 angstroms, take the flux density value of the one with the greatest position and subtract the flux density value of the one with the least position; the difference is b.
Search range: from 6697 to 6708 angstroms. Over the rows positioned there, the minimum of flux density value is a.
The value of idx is -26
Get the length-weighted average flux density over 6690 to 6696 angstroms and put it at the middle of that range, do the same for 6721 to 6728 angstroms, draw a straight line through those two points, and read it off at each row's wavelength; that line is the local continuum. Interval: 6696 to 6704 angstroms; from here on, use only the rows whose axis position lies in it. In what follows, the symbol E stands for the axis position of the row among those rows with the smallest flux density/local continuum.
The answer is 6699.68 angstroms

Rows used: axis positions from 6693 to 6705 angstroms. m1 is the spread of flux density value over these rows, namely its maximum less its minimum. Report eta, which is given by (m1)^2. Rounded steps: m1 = 0.42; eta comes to 0.18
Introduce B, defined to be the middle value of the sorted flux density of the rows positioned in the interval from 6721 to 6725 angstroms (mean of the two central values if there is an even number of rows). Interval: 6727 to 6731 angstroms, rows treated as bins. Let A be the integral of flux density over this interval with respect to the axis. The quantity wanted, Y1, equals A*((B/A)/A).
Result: 0.26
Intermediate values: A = 16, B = 4.24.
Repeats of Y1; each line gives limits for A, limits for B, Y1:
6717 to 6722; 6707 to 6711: 0.20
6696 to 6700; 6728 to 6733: 0.26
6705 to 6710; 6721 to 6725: 0.20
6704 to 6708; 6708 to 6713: 0.23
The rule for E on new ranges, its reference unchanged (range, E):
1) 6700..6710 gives 6708.94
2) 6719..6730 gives 6725.95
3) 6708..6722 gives 6721.31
